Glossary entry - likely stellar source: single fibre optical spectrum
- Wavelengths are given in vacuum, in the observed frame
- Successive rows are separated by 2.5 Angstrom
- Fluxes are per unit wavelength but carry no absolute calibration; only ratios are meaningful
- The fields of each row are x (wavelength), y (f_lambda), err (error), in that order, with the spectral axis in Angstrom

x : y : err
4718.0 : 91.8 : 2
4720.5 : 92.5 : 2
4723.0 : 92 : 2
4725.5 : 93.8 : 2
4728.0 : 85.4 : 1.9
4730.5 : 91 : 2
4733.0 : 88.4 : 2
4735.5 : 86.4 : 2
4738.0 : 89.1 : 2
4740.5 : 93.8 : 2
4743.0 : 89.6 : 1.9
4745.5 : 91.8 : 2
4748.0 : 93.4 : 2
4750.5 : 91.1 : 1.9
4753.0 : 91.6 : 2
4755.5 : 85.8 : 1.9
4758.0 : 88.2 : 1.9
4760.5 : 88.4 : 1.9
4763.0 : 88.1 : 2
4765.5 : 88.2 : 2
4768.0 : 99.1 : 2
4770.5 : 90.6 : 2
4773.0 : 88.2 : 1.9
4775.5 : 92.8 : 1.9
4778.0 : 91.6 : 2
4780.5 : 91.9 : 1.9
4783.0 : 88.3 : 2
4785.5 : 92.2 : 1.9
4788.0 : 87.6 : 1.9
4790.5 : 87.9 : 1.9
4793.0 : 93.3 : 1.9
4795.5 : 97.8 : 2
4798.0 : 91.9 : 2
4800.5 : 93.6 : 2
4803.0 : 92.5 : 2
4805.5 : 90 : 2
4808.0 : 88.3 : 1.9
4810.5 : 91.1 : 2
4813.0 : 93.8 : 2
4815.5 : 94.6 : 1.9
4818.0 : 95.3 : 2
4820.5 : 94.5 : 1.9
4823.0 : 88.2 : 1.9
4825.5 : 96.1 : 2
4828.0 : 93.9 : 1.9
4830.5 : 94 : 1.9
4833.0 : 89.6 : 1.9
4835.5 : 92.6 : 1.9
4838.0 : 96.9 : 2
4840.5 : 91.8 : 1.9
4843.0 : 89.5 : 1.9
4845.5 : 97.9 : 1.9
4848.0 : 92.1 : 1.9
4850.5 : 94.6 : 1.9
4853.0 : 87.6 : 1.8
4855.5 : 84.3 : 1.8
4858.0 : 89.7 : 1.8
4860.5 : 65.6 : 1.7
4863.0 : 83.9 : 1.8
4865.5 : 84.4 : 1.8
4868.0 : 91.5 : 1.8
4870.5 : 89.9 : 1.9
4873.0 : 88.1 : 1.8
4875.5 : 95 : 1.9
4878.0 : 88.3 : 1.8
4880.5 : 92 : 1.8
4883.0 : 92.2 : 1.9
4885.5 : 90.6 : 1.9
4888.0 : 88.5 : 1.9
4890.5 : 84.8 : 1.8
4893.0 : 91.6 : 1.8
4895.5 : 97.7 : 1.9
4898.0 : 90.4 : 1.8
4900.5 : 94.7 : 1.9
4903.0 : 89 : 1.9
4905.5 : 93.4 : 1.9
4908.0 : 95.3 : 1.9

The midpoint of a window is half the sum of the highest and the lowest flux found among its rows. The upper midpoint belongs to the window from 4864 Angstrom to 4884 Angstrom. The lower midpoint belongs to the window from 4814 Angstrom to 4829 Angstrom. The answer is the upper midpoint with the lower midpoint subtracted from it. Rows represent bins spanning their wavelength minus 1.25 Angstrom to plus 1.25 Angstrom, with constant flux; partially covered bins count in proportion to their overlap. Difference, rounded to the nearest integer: -2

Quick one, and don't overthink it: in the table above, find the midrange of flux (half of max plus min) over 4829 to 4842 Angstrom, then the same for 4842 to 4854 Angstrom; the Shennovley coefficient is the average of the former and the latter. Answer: 93.0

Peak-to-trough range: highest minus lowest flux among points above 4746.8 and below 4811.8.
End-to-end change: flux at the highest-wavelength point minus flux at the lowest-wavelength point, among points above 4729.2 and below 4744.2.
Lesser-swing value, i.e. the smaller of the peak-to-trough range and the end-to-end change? -1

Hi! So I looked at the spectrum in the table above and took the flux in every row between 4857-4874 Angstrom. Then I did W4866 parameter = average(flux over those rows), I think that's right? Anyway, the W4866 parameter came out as 85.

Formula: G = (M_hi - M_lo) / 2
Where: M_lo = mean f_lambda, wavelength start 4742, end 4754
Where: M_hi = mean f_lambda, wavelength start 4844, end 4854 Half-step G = 0.8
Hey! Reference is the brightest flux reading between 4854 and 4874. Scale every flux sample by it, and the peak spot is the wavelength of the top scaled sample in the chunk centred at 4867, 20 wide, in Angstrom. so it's 4875.5 Angstrom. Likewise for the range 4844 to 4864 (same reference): 4845.5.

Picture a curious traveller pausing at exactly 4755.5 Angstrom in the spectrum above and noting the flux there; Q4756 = 85.8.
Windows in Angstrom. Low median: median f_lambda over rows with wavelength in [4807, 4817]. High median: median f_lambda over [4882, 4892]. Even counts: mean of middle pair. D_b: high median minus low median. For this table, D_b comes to -3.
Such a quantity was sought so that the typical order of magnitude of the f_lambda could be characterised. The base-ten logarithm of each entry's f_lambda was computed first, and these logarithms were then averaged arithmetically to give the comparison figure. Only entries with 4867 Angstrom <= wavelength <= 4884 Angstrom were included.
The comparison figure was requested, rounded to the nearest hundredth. 1.96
